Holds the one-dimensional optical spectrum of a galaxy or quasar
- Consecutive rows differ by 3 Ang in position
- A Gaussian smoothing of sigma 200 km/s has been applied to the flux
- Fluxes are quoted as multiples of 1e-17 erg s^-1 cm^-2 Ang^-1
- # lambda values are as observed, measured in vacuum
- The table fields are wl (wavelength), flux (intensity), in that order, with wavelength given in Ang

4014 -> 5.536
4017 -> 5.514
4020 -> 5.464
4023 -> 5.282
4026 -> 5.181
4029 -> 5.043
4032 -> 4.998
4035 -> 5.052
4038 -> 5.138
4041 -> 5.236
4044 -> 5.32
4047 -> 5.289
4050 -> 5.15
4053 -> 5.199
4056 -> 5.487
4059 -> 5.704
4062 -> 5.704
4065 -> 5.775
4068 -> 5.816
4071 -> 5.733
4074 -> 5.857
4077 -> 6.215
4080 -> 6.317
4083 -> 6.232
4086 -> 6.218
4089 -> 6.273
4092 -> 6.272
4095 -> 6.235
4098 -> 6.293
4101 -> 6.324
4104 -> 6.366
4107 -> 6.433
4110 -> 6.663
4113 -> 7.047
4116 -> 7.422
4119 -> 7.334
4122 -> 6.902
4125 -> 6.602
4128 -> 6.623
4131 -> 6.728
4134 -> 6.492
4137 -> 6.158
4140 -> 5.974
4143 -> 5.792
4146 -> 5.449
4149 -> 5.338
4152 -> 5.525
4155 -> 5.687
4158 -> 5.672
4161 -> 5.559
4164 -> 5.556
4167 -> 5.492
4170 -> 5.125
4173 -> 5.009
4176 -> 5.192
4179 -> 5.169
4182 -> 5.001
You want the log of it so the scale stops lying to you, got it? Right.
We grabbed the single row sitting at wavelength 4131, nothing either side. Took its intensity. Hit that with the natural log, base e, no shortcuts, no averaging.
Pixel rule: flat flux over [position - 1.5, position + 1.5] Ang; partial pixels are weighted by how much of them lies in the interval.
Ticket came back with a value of 1.906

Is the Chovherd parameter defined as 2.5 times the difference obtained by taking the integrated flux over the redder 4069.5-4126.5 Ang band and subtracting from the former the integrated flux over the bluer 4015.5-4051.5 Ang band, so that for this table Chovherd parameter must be 451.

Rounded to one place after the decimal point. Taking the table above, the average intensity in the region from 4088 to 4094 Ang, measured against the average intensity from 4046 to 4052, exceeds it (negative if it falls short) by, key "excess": 1.1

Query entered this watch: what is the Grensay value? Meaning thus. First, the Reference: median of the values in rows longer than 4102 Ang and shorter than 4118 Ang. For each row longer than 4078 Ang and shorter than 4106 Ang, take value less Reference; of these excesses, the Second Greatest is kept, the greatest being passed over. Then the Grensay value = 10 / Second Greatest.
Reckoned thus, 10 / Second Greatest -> -29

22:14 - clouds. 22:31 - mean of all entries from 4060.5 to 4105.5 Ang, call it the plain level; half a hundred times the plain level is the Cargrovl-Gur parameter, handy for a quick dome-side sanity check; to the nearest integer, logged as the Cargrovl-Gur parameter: 305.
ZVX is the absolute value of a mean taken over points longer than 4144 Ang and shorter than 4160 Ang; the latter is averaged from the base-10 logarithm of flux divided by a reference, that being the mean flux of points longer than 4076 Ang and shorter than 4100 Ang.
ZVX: 0.053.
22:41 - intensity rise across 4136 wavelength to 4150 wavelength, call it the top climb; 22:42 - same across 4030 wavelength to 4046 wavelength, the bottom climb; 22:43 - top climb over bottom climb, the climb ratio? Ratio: -2.5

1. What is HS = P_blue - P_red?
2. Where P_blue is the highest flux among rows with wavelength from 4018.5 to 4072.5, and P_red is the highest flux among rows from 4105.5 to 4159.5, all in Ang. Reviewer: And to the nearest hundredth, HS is -1.61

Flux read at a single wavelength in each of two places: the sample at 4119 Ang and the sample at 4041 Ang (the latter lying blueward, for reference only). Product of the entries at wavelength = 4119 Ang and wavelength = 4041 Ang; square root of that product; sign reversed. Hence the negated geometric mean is -6.2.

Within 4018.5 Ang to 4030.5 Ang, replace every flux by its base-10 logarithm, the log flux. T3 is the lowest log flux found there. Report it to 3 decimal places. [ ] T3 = 0.703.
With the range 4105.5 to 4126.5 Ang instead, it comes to 0.808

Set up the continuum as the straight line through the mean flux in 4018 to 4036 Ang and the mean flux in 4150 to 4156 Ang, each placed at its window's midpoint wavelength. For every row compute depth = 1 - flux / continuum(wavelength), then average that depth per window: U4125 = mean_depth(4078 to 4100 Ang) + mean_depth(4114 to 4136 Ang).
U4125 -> -0.41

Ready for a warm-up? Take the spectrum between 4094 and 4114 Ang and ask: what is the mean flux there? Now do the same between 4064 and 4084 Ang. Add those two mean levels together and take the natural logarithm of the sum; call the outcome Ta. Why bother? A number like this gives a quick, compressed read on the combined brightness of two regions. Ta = 2.52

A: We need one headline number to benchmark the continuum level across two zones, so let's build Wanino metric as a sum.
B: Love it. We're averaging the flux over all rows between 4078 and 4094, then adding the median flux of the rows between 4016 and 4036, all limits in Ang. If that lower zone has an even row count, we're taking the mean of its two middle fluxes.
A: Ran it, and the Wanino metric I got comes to 11.4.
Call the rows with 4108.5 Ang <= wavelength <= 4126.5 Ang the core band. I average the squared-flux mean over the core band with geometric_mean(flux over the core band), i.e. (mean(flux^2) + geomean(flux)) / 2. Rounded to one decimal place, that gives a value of 28.0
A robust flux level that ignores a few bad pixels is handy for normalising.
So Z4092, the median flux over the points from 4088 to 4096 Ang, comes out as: 6.3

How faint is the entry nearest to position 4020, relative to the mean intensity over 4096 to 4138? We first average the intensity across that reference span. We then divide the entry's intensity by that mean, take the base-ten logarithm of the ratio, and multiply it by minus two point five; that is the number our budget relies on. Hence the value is 0.22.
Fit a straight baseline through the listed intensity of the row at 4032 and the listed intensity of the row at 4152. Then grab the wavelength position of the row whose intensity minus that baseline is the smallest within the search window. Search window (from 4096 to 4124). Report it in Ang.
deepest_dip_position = 4098 Ang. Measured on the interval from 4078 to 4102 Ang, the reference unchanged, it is 4095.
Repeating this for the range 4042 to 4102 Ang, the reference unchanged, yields 4050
